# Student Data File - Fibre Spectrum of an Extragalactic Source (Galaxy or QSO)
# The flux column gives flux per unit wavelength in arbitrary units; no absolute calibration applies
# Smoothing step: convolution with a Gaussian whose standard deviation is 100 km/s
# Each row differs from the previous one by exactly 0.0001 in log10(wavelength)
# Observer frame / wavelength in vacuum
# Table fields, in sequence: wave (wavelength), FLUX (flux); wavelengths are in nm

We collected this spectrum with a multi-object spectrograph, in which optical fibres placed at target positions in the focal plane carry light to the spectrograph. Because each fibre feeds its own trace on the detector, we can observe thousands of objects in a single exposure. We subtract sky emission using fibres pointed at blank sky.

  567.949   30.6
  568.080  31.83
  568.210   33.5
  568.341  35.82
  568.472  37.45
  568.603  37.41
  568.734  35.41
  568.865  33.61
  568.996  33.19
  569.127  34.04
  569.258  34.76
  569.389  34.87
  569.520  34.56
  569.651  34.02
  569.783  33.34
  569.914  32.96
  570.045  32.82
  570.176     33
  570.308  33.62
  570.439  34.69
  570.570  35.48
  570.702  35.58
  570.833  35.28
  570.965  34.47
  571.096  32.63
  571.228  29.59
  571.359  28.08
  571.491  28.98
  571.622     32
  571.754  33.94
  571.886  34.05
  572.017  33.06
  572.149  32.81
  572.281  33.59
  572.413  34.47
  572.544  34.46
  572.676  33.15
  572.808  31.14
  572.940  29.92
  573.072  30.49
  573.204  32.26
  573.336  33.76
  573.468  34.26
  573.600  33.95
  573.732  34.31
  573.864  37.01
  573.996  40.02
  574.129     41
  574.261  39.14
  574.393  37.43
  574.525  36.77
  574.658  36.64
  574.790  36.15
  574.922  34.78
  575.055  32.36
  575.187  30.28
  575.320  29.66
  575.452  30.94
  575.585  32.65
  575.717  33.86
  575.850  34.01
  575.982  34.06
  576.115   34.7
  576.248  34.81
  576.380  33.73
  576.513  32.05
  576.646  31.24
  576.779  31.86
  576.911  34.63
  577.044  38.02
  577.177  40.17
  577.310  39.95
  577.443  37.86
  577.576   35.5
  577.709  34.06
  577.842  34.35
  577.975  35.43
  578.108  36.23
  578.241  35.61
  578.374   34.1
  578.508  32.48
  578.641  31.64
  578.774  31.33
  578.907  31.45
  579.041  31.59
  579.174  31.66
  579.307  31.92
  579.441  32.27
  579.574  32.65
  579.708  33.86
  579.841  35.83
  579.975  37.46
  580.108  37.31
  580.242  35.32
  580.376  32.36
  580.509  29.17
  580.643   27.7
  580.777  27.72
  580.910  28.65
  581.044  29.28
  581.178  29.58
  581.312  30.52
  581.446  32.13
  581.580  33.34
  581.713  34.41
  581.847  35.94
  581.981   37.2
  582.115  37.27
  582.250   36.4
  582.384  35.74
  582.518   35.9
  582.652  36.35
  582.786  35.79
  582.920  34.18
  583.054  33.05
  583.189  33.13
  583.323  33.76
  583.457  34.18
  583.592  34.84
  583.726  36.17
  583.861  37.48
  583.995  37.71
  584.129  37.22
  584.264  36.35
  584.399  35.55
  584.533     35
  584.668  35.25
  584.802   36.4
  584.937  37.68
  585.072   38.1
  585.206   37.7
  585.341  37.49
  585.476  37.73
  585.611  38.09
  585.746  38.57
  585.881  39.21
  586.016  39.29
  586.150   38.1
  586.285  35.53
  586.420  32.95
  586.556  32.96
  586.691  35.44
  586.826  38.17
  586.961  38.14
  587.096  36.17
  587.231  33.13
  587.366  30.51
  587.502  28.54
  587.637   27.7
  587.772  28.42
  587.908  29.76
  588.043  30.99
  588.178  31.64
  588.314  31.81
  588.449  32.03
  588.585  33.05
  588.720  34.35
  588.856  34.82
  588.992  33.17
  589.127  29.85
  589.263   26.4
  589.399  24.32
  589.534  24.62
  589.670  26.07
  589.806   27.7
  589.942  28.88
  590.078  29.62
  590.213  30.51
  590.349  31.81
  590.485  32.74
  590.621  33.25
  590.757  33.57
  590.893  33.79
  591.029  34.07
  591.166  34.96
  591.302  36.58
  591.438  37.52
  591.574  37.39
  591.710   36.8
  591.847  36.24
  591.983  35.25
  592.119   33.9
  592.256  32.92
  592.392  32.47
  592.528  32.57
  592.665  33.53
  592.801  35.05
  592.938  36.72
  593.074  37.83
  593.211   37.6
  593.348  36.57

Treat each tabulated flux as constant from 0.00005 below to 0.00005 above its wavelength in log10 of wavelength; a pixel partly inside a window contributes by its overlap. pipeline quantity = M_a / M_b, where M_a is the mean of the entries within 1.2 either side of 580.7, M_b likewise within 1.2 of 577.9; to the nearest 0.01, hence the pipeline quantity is 0.93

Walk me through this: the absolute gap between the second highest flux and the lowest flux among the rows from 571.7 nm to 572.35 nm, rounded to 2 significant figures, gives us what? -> 1.1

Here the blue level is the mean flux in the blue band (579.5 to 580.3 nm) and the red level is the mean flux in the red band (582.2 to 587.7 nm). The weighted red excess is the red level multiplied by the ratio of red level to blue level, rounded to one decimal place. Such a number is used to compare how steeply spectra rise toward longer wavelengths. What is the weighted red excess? 35.9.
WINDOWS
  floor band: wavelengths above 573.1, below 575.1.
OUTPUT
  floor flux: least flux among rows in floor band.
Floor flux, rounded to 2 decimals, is 32.26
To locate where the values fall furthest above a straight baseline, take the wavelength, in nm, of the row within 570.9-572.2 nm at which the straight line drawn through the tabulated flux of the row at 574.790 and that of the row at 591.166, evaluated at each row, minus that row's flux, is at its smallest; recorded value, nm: 570.965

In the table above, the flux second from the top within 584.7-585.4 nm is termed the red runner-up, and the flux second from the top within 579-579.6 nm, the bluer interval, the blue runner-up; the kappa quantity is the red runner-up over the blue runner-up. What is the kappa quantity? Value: 1.17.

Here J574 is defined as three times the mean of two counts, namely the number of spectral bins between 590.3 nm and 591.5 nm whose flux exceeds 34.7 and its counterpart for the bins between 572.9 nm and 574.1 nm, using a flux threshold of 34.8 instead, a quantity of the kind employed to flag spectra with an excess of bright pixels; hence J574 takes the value 7.5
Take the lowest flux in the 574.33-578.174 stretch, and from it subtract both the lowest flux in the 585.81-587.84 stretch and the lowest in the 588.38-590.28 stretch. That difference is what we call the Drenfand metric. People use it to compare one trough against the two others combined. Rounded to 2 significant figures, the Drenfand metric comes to -22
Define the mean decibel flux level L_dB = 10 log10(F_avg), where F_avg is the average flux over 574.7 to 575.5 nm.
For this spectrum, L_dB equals 15.1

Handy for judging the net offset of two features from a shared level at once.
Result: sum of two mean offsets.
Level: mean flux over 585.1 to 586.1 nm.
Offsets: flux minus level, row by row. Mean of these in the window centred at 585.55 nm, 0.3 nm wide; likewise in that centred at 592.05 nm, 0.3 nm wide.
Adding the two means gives -4.1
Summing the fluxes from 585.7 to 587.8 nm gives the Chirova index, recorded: 553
